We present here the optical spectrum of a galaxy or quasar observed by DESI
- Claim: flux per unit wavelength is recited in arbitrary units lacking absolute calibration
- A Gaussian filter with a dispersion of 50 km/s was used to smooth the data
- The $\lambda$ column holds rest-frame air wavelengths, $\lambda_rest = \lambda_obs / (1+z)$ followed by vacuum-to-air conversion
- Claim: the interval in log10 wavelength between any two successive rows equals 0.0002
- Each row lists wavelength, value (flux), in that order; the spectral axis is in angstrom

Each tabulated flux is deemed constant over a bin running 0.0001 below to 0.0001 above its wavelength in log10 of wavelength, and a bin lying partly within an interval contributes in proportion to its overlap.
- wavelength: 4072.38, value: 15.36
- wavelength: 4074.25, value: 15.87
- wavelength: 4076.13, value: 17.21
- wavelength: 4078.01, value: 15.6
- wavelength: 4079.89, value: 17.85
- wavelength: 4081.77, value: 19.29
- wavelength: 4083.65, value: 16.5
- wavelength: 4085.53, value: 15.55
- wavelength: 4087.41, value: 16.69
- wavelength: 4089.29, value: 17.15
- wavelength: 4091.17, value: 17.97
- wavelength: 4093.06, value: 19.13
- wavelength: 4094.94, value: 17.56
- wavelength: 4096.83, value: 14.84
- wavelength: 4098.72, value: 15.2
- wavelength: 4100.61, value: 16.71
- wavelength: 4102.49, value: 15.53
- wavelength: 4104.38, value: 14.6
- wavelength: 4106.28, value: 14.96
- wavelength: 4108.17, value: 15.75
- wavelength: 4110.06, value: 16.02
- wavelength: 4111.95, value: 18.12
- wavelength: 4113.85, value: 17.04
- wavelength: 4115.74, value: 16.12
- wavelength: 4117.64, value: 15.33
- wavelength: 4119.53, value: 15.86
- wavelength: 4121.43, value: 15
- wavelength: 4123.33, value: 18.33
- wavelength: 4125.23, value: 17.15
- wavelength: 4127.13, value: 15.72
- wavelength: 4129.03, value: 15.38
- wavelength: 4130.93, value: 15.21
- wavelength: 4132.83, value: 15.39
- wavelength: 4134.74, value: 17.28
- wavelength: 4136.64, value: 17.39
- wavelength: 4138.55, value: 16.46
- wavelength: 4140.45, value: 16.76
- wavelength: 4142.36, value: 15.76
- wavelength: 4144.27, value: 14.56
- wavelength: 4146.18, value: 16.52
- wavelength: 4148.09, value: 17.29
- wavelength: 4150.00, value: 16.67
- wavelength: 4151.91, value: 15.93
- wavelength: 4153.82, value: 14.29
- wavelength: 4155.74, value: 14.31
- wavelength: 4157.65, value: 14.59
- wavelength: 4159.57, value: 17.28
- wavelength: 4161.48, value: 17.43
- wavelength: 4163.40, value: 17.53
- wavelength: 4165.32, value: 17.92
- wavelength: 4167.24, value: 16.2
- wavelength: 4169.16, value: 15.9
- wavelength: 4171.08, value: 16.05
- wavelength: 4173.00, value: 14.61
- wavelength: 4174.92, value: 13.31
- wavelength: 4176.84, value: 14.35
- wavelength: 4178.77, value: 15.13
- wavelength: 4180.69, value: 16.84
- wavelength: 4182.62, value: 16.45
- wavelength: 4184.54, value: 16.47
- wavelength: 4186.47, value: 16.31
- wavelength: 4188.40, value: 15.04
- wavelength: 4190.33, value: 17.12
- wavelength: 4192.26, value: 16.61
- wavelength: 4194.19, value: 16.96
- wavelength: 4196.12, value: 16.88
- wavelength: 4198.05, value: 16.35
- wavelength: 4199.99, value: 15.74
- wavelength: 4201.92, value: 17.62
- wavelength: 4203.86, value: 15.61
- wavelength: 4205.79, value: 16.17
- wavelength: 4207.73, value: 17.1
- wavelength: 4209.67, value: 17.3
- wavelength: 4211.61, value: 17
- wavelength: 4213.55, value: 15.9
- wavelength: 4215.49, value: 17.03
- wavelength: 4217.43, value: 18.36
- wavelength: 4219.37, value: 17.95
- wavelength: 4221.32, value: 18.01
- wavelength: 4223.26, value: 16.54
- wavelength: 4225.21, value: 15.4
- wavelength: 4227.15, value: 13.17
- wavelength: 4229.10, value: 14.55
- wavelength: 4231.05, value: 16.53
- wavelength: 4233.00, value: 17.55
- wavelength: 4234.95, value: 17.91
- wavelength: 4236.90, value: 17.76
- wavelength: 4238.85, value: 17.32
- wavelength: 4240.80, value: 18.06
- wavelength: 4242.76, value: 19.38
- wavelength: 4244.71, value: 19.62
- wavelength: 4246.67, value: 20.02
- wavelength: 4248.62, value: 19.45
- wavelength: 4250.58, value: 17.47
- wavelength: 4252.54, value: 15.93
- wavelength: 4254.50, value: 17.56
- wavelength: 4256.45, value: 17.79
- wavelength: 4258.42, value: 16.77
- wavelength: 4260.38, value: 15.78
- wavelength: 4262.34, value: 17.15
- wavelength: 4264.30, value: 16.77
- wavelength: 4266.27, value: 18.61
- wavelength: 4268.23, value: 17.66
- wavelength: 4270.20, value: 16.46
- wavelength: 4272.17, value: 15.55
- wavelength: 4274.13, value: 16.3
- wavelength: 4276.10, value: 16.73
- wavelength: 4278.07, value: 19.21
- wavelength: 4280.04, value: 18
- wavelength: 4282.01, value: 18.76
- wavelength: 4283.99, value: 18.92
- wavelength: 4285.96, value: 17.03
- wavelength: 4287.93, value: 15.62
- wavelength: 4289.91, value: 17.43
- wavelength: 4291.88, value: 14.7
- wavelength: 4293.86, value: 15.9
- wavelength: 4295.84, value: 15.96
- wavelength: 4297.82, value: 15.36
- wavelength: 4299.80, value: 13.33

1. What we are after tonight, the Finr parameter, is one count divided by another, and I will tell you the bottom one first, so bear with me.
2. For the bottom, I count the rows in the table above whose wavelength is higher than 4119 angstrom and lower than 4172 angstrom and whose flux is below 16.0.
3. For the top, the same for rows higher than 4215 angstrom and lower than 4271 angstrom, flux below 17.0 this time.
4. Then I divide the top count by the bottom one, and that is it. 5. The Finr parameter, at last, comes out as 0.8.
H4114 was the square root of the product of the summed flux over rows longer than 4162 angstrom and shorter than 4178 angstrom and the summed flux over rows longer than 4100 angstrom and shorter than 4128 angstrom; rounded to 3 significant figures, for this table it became 175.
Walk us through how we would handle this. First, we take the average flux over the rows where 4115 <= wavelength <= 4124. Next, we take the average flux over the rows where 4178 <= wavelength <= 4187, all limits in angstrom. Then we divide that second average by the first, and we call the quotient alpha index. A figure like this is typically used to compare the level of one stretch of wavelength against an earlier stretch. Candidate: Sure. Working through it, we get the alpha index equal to 1.01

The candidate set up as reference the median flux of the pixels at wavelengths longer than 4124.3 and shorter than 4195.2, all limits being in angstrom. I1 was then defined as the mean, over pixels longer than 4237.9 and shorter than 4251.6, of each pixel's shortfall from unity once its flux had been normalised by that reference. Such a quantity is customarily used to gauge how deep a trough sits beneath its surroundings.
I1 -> -0.15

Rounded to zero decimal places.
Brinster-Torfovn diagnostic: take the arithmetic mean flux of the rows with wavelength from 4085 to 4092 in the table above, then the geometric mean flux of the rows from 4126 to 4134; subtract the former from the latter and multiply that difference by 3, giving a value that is -4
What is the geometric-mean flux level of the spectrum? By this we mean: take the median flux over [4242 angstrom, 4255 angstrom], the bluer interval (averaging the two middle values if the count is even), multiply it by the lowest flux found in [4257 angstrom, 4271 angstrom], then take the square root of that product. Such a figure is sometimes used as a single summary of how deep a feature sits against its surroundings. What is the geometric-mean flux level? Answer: 17.5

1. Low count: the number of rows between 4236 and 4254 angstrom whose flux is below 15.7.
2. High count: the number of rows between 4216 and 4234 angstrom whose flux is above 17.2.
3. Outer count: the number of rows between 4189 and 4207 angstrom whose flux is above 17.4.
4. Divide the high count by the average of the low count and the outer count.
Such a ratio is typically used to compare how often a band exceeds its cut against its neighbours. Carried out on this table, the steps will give 8.0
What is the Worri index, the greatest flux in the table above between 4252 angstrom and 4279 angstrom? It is 19.21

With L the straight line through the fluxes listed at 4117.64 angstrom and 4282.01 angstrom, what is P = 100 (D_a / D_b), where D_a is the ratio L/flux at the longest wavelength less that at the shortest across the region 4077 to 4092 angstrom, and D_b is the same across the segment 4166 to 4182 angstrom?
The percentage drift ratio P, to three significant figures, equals 494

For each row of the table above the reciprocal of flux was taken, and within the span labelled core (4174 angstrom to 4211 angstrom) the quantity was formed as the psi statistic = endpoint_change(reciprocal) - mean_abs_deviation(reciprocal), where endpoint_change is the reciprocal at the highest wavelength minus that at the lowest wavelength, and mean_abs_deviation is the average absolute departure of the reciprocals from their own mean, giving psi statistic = -0.021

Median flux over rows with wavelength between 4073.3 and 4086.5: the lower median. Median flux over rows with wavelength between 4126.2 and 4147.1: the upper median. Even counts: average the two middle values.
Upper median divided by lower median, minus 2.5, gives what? -1.54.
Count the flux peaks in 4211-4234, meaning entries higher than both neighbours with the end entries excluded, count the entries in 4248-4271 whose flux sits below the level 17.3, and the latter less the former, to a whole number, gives 4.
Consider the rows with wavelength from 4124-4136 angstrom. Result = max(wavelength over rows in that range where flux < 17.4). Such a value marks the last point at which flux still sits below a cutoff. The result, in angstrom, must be 4134.74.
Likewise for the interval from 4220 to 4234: 4231.05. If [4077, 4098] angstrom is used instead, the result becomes 4096.83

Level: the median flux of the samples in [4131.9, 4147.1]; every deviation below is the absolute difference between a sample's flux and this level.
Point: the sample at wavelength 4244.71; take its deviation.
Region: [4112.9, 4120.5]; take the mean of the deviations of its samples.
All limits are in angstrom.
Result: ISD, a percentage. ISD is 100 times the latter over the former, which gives 22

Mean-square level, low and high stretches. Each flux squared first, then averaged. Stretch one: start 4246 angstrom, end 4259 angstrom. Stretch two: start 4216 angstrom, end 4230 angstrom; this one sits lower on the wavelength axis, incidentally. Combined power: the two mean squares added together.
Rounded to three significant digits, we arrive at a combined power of 589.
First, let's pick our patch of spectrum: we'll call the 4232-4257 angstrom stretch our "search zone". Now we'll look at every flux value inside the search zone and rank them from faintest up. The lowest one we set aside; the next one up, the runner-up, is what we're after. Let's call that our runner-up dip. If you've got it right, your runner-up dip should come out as 17.32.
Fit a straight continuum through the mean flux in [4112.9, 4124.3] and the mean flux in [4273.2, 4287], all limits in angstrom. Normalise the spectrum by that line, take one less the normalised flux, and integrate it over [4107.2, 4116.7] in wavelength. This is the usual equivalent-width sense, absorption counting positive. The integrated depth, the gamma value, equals -0.23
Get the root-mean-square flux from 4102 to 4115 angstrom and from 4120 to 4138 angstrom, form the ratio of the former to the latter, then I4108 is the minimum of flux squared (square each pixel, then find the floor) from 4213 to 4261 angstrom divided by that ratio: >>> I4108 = 177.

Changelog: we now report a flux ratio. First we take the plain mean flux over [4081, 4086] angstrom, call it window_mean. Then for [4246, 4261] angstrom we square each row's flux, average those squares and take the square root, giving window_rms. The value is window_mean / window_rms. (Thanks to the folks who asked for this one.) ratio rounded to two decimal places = 0.97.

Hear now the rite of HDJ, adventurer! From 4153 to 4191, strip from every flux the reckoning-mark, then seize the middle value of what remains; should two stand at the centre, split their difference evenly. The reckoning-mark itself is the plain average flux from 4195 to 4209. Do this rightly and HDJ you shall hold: -0.4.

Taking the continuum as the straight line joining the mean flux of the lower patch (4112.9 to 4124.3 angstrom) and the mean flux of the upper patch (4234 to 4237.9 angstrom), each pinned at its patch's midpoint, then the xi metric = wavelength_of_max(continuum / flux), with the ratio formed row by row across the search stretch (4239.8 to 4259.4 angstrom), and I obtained 4252.54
